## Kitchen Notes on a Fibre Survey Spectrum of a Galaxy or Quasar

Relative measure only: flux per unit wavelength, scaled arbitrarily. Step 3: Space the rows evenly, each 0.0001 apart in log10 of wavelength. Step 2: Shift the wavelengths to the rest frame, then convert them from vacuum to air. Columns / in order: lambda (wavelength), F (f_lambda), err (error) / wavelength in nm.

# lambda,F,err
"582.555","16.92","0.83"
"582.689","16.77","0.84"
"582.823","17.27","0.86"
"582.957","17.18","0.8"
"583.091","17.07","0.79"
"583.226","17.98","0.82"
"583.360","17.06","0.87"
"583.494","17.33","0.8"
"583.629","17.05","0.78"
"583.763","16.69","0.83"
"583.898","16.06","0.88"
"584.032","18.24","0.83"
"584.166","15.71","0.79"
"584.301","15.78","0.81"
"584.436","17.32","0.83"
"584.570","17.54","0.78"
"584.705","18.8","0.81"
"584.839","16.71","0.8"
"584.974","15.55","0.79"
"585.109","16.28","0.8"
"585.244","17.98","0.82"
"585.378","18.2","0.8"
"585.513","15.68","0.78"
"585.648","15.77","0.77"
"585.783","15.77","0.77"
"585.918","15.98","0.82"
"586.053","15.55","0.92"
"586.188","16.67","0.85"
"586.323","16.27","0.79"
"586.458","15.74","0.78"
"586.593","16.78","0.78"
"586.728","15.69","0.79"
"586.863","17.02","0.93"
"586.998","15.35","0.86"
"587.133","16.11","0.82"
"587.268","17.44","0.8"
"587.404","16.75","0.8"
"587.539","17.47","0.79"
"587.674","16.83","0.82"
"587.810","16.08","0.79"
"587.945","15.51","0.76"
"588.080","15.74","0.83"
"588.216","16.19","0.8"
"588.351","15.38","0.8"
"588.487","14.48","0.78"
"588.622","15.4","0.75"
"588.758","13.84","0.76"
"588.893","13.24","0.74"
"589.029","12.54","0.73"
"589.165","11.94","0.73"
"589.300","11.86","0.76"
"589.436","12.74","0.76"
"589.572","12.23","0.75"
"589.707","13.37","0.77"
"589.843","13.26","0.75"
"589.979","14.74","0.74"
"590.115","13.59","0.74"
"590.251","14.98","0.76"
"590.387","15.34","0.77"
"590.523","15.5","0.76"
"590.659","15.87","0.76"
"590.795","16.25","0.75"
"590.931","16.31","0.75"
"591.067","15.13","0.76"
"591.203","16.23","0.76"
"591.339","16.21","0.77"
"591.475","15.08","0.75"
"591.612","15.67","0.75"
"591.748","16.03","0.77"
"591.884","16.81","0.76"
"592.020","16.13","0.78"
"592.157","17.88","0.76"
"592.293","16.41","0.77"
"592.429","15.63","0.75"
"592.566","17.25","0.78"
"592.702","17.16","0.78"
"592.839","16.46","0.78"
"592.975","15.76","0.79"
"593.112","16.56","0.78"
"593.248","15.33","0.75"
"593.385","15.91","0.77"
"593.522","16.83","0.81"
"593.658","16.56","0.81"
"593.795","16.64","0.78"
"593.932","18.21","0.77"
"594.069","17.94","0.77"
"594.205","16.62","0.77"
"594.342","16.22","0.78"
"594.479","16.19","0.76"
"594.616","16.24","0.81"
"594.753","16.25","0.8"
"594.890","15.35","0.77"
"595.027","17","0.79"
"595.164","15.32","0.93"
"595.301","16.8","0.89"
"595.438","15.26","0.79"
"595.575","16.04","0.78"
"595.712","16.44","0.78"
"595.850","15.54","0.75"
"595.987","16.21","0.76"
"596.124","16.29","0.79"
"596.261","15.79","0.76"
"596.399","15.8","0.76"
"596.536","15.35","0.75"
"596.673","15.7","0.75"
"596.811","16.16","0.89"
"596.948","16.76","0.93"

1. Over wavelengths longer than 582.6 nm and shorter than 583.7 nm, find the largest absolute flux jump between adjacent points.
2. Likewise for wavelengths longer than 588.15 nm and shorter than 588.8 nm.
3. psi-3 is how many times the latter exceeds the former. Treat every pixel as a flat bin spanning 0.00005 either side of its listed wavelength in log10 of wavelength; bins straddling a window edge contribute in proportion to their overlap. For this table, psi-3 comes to 1.7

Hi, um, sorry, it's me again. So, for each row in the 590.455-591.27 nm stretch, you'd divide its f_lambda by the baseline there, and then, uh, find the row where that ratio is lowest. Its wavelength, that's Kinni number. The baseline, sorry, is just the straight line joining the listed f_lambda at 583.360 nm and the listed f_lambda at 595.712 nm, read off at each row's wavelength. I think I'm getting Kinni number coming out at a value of 591.067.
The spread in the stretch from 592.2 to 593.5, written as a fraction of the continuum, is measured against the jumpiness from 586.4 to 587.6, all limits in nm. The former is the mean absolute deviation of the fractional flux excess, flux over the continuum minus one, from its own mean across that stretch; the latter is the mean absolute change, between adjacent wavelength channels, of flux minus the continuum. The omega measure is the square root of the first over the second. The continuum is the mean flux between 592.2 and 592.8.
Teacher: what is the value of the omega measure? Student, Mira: 0.175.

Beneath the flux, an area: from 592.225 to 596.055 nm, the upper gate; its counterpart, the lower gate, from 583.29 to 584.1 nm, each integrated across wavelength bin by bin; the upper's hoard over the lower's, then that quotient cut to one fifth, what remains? 0.91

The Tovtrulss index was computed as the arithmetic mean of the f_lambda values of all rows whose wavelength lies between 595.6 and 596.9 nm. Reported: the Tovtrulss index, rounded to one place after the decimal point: 15.9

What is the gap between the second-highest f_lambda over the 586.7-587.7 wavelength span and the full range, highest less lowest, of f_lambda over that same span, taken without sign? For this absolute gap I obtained 15.3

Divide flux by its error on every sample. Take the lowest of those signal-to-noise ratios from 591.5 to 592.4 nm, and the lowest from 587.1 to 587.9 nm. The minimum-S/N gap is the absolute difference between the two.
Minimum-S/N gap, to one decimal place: 1.0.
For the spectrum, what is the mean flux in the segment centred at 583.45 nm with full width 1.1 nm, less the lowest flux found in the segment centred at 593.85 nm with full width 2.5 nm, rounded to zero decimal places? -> 2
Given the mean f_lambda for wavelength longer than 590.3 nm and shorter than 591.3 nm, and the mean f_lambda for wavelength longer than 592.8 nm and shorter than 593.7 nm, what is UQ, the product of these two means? 256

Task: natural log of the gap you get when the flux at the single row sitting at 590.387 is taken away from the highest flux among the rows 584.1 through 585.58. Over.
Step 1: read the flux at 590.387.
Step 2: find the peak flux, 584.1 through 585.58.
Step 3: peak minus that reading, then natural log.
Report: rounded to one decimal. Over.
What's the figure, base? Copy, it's 1.2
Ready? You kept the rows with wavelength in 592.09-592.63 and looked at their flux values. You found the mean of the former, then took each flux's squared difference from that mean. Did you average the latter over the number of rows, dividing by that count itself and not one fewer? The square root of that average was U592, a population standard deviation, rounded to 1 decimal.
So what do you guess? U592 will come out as 0.8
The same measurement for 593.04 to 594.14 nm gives 0.9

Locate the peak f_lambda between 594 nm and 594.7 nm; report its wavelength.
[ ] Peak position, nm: 594.069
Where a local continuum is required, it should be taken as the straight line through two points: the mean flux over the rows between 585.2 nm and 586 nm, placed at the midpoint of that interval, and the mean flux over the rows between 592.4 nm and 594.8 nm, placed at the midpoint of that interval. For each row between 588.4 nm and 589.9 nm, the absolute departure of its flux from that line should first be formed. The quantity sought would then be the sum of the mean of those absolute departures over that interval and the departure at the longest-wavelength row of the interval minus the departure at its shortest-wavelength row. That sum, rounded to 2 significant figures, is 4.6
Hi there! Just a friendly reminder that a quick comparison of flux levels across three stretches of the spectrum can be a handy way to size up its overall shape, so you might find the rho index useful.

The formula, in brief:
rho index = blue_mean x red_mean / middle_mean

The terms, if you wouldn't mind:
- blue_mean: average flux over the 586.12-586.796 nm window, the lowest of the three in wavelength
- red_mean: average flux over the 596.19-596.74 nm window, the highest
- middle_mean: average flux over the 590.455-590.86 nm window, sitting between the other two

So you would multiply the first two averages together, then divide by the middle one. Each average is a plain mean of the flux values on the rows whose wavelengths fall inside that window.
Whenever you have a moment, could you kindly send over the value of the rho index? 16.0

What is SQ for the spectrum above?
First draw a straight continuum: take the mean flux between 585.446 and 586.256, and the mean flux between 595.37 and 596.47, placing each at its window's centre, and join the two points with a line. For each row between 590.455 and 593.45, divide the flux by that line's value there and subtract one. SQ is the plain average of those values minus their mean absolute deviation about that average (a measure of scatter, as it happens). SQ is -0.017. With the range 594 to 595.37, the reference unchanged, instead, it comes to -0.005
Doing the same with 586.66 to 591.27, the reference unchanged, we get -0.139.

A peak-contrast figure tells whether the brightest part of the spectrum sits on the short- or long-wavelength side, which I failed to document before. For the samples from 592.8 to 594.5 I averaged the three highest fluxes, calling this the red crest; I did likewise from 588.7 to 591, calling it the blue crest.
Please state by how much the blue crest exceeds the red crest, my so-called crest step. -1.5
